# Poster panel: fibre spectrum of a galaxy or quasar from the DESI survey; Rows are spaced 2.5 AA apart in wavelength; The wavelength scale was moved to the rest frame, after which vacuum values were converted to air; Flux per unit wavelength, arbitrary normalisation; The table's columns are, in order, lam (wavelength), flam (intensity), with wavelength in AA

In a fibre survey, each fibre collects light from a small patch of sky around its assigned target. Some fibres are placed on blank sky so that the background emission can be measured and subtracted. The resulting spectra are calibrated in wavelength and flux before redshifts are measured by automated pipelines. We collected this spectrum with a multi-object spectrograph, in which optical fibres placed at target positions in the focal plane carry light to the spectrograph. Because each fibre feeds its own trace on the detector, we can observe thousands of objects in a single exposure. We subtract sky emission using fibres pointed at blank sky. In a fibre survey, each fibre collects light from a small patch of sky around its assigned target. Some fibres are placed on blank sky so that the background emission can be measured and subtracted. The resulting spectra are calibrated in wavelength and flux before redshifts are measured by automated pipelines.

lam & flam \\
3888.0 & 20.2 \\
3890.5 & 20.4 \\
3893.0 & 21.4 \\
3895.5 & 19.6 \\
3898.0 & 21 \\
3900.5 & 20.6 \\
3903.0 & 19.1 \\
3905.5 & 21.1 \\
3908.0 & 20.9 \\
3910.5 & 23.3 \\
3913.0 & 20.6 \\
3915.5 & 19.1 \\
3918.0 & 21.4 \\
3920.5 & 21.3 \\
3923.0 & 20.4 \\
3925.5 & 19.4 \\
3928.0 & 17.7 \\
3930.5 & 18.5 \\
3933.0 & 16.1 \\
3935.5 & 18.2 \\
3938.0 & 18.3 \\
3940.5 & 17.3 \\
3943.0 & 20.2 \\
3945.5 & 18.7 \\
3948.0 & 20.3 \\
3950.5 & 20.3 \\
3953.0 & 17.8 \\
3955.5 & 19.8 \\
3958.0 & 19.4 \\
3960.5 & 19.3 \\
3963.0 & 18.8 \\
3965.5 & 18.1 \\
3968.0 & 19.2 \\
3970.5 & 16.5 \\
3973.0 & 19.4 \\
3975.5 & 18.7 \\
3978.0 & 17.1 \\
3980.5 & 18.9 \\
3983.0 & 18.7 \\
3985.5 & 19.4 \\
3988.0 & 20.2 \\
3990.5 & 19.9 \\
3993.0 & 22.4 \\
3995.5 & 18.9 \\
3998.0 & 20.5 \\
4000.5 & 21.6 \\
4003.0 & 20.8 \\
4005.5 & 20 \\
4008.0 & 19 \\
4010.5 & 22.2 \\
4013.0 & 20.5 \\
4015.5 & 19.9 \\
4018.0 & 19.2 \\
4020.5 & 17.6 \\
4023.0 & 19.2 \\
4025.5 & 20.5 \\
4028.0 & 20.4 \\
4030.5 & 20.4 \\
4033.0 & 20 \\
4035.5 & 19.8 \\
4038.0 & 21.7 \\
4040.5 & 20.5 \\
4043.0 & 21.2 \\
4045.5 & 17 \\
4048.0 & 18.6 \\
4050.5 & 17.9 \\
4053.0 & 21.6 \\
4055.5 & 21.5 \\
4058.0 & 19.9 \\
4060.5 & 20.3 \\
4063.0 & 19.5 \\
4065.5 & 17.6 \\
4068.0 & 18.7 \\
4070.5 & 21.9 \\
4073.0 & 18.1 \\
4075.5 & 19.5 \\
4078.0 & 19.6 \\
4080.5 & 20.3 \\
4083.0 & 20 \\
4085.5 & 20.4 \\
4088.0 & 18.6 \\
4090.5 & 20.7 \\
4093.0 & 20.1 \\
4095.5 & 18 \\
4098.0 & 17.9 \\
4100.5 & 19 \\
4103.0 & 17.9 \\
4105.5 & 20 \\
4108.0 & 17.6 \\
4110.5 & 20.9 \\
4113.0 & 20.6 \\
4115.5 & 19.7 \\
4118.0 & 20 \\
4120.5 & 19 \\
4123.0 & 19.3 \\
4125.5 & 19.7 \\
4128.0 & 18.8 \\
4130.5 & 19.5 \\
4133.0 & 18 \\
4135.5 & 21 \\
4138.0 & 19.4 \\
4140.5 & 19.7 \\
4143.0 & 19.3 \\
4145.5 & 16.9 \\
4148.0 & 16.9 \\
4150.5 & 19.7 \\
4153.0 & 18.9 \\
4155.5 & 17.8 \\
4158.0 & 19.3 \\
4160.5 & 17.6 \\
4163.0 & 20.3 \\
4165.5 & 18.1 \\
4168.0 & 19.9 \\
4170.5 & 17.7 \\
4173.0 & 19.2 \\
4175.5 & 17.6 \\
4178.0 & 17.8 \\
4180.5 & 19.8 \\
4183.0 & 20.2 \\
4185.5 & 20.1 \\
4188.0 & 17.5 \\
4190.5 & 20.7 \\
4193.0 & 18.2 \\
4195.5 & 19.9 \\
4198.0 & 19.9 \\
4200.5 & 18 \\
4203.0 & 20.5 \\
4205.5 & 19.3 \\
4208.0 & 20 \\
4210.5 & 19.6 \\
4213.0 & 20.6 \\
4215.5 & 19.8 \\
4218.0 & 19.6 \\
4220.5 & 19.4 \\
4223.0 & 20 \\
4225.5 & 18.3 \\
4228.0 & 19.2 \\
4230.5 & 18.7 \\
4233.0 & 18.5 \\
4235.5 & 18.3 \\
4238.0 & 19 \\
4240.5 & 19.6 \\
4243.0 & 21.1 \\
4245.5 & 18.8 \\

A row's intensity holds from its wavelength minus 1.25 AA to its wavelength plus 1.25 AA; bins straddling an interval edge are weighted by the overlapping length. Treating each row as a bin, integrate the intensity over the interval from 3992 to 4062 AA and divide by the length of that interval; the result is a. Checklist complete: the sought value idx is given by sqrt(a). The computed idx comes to 4.48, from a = 20.1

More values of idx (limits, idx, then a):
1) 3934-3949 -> 4.33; 18.8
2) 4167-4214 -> 4.39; 19.3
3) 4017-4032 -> 4.42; 19.6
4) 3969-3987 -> 4.29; 18.4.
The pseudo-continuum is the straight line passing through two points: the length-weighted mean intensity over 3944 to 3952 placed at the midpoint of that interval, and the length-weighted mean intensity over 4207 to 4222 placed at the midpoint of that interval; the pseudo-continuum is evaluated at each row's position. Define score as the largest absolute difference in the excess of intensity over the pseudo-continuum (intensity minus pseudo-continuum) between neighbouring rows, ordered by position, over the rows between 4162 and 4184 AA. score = 2.2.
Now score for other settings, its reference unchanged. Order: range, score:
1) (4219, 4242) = 1.7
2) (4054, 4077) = 3.8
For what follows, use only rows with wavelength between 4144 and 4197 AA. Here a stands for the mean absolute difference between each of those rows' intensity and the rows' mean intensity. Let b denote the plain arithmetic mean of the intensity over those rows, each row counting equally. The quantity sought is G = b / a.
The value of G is 17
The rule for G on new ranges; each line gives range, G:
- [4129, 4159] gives 19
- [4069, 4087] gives 26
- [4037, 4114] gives 17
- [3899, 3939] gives 14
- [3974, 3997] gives 19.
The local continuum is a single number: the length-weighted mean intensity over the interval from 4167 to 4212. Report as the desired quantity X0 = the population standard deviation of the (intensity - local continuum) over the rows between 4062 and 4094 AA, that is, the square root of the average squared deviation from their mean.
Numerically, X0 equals 1.11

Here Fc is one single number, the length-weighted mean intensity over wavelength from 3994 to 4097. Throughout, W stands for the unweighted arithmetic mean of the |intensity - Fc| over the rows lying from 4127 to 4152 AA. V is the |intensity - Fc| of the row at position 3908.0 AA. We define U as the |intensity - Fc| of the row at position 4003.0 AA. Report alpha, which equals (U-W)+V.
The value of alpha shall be 0.85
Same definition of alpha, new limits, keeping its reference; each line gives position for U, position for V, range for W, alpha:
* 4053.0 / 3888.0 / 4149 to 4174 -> 1.01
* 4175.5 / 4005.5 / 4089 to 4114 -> 1.21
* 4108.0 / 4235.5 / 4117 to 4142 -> 3.13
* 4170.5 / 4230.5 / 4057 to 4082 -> 2.39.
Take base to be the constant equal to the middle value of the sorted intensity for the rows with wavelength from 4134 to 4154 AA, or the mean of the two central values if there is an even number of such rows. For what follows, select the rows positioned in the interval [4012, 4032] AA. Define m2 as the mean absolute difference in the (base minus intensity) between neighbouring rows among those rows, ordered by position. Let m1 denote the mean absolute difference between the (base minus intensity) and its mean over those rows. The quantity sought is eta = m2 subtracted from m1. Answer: -0.06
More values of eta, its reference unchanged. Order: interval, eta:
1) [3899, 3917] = -0.78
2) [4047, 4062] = -0.13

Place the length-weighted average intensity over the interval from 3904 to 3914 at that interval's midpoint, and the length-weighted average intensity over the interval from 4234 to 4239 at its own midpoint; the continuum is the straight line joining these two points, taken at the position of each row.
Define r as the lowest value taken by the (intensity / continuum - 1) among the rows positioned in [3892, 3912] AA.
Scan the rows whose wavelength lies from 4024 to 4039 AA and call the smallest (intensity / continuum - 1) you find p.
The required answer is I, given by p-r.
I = 0.08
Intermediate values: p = -0.027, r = -0.111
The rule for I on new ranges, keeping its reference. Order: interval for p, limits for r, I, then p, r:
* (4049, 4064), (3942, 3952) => 0.00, -0.115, -0.115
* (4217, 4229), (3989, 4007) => 0.06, -0.022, -0.087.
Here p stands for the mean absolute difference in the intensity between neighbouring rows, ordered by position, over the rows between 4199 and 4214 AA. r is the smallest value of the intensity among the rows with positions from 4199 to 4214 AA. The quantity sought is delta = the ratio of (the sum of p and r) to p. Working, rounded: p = 1.16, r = 18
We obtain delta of 16.5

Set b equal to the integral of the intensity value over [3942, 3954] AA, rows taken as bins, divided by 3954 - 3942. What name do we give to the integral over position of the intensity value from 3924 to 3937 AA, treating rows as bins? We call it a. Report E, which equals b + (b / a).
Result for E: 19.6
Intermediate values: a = 234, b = 19.5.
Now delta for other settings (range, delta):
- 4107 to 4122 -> 16.2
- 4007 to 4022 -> 12.3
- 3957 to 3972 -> 17.2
